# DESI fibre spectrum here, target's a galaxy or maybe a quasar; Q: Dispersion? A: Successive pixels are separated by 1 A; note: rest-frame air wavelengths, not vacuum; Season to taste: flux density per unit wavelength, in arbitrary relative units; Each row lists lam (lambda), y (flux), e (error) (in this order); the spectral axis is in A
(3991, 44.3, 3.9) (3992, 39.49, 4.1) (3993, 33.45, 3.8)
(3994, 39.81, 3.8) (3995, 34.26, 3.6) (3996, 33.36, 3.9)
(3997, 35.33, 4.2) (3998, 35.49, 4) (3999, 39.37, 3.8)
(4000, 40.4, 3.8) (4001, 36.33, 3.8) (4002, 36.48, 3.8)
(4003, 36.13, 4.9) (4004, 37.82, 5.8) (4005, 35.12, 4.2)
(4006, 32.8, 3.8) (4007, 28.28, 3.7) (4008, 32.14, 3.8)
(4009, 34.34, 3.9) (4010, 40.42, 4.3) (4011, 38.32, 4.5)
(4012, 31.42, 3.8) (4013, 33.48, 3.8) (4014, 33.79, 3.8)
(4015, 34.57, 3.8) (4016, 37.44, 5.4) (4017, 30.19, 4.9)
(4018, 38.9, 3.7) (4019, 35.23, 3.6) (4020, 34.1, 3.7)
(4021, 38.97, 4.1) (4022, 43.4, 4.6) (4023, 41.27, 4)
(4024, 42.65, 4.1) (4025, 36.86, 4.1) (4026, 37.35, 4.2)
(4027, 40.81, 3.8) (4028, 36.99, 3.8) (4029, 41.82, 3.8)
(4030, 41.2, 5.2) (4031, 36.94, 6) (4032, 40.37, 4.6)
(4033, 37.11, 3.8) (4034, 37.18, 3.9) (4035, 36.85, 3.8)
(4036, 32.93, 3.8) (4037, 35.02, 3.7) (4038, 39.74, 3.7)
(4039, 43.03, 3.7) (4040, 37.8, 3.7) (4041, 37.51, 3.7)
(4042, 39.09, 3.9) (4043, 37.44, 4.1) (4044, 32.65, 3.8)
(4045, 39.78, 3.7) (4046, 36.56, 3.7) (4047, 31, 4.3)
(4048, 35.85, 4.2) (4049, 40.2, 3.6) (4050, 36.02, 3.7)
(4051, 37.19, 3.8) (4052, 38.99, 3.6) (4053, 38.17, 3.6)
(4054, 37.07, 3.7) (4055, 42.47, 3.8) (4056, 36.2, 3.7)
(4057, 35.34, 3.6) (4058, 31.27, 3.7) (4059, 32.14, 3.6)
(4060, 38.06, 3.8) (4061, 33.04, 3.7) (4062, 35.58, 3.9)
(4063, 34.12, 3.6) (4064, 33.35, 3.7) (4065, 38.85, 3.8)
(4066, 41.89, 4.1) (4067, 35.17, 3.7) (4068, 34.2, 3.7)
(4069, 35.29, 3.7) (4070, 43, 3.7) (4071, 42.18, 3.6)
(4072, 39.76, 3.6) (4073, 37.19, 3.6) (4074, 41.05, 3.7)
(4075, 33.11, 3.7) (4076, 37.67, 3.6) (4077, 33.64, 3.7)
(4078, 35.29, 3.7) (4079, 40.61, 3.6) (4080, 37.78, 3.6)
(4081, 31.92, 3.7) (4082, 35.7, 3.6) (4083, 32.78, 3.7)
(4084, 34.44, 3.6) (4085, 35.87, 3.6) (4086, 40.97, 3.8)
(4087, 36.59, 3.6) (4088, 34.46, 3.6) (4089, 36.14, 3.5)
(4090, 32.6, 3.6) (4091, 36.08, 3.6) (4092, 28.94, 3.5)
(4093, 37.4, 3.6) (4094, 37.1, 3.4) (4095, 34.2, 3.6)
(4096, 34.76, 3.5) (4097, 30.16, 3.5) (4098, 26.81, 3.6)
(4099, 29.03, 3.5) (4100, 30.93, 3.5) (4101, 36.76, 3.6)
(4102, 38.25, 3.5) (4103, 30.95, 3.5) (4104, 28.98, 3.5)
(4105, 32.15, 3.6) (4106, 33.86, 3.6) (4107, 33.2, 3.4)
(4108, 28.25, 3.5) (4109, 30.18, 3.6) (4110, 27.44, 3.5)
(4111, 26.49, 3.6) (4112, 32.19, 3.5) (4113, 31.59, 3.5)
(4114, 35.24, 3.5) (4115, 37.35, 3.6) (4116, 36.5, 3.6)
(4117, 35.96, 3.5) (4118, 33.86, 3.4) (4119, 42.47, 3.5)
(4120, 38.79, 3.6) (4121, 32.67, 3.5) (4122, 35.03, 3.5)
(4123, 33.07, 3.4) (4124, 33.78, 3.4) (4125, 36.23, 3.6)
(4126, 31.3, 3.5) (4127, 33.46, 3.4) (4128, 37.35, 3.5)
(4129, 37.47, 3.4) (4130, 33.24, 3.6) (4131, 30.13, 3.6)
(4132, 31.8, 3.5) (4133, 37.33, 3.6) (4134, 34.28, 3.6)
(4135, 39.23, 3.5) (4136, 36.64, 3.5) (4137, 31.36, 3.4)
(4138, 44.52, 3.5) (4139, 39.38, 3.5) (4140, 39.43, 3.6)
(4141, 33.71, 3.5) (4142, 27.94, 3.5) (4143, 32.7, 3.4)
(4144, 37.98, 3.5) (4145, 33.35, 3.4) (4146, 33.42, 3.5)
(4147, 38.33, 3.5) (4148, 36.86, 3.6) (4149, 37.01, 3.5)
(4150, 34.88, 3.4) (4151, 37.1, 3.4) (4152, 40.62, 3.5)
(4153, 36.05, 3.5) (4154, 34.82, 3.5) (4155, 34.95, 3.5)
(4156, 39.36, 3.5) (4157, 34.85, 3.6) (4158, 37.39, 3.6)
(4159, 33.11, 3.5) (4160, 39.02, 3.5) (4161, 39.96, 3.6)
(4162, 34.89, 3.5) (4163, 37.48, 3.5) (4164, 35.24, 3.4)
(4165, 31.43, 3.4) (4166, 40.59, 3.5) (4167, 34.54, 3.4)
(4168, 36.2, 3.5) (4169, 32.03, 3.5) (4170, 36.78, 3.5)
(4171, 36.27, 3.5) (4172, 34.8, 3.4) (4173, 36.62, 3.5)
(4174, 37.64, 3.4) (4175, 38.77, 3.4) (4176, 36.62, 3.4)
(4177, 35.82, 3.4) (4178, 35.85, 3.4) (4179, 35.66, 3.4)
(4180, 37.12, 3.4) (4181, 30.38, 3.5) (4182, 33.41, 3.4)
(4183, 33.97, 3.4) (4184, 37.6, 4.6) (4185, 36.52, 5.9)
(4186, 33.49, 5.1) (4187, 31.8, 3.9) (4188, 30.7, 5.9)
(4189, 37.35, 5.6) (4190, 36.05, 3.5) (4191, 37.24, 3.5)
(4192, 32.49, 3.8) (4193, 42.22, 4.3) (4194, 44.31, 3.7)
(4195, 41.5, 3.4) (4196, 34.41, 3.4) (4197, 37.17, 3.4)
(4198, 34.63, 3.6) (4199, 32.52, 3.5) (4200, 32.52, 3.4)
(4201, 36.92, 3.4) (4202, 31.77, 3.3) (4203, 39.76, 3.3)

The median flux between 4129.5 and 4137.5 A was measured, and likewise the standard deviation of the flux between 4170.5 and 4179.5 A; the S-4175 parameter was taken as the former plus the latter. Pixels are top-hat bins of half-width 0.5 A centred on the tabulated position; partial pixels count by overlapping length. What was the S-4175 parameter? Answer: 34.9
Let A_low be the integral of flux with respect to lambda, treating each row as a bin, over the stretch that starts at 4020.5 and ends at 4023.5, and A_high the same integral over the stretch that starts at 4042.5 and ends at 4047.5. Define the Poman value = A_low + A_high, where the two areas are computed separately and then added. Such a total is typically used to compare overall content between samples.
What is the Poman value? 301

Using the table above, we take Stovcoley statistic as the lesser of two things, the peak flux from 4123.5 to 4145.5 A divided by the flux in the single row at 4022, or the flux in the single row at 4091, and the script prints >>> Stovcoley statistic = 1.03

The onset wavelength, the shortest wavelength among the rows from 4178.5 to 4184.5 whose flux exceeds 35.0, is 4179 A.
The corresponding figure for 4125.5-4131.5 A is 4128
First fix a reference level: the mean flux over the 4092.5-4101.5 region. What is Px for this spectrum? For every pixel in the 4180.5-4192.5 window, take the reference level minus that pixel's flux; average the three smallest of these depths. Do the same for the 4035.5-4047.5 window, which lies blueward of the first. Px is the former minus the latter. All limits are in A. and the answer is 3.5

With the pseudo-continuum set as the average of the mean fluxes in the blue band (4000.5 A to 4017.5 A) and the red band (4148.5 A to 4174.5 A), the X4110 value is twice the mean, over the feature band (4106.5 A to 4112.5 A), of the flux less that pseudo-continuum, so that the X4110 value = -12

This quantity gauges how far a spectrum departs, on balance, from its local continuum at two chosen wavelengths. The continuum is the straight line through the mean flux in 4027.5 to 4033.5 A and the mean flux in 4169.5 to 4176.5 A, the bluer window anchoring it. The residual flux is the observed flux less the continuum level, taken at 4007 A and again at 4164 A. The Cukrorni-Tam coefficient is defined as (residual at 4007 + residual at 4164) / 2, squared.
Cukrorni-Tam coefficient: 41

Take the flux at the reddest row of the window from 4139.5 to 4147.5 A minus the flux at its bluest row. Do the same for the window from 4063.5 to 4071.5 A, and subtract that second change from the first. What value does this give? -10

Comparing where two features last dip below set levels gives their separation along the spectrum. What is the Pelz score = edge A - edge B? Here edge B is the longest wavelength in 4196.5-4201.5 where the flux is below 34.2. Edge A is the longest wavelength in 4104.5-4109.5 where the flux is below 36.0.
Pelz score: -91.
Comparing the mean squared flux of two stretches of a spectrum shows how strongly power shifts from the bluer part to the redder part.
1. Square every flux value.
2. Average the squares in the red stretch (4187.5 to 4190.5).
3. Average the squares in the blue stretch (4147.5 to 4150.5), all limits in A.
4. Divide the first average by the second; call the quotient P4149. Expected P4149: 0.92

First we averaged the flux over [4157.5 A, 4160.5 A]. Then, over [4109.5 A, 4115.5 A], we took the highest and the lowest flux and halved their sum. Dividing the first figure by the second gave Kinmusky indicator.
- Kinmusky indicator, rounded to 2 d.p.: 1.14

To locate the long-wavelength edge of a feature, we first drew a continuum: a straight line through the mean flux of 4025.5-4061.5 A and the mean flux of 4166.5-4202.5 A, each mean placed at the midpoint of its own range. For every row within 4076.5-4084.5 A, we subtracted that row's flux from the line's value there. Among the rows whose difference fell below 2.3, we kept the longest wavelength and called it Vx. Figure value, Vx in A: 4082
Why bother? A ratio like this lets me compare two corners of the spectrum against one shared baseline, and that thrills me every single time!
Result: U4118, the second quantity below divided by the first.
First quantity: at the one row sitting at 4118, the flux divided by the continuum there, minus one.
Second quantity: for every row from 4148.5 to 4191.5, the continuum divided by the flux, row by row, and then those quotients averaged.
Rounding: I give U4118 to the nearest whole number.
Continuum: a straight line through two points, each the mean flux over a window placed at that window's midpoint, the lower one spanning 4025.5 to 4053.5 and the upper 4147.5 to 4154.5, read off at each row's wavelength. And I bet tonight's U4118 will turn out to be -12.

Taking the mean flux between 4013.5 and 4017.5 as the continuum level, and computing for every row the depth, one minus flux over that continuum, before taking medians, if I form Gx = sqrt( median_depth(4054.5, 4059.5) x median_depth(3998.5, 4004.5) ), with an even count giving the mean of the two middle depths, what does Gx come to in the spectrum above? 0.061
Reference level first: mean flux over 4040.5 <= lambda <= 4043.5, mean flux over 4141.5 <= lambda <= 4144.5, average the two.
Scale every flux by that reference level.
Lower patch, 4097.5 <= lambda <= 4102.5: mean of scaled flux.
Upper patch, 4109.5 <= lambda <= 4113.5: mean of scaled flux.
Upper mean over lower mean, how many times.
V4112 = 0.91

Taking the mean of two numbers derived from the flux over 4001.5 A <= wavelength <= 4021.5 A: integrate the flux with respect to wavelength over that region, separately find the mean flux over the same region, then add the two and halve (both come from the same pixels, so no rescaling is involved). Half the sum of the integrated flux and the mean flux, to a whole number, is 367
